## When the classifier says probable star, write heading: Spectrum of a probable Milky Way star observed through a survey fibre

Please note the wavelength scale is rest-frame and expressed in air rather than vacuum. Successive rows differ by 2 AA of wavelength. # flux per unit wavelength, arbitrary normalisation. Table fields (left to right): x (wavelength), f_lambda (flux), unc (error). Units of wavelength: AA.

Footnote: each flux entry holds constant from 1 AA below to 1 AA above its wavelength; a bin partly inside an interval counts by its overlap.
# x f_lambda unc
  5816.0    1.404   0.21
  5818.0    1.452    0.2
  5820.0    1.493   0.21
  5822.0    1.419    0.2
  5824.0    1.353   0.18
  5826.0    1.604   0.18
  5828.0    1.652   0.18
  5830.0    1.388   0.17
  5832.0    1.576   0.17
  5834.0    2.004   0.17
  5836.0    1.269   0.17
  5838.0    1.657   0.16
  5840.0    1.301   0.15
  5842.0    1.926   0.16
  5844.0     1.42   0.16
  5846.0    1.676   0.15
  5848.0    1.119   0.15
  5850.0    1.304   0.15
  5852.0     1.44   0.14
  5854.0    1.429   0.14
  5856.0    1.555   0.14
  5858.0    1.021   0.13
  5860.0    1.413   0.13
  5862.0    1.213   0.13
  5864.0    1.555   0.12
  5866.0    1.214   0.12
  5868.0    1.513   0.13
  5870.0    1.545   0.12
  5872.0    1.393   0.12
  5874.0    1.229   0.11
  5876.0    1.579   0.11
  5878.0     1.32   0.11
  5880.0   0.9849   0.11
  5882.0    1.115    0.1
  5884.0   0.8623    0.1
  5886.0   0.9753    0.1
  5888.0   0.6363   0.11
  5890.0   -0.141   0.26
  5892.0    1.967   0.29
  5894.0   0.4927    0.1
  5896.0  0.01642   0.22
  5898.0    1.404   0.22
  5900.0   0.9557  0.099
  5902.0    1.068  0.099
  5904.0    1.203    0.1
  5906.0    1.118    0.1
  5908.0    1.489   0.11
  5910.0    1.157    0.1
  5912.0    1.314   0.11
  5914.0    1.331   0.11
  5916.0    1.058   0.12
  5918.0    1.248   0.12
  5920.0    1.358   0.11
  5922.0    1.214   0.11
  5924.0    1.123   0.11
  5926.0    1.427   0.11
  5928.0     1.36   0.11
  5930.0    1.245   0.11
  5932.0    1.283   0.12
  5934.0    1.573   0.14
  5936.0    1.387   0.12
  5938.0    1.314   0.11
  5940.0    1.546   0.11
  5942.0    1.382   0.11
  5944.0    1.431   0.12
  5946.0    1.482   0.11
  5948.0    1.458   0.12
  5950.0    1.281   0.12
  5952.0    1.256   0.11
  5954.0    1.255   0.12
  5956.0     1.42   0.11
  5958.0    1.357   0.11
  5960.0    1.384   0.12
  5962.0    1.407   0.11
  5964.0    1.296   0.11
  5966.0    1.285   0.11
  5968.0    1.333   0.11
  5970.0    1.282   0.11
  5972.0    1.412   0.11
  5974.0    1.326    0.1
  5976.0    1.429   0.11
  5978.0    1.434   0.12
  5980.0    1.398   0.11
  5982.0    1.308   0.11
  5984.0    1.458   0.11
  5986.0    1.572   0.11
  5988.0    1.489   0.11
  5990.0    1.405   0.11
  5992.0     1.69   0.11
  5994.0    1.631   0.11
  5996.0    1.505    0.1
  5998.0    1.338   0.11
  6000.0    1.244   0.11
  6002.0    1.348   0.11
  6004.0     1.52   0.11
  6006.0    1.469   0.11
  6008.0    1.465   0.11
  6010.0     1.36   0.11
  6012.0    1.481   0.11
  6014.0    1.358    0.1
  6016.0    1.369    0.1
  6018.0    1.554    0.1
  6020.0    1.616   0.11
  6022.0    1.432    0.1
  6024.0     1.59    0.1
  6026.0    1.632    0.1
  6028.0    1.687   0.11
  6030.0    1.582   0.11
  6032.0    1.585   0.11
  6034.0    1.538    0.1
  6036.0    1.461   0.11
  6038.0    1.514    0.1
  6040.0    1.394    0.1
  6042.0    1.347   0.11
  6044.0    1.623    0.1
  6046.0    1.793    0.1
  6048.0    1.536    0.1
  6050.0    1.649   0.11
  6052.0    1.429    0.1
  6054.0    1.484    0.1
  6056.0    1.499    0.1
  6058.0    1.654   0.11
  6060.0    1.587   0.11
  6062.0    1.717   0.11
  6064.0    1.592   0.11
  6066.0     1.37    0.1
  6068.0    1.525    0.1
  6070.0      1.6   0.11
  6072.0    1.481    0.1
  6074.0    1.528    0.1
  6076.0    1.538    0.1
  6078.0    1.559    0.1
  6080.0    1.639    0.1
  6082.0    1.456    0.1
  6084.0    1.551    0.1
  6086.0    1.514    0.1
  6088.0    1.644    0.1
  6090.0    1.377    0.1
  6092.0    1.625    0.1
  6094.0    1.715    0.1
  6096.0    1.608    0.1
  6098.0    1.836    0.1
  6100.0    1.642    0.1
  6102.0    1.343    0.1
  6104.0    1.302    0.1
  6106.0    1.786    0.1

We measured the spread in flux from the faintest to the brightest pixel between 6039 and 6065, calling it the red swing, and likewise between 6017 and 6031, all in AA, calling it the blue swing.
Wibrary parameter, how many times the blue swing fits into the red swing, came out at 1.7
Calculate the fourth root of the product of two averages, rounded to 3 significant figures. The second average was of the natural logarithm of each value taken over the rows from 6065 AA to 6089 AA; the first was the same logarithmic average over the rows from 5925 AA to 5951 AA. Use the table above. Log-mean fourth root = 0.614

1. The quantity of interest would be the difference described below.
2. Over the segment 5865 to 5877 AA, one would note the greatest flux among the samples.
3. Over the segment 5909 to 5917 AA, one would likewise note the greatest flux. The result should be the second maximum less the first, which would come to -0.25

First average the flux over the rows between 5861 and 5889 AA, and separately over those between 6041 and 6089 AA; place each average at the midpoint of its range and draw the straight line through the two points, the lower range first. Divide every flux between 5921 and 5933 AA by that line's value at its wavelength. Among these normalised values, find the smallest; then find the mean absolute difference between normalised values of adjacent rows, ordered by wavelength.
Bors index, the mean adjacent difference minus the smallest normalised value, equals -0.764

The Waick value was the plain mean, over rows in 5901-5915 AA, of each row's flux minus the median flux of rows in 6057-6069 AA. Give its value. -0.35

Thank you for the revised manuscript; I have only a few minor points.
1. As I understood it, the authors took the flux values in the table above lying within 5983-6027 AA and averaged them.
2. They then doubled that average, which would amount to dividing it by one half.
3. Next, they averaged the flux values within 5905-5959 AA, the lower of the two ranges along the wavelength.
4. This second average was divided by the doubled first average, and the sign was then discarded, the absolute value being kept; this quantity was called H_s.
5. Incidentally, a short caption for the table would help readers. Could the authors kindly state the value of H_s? 0.449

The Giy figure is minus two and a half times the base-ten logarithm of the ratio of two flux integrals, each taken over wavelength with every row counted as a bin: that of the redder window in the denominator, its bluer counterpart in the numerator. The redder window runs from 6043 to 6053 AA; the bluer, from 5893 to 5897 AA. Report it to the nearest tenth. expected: 3.0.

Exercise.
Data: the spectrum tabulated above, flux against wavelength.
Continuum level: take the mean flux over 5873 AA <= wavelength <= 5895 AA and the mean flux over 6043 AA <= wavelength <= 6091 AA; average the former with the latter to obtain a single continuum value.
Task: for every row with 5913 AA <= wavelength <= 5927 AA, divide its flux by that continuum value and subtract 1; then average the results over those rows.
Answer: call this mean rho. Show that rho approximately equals -0.02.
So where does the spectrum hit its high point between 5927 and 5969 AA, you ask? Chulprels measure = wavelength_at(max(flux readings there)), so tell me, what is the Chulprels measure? 5934.0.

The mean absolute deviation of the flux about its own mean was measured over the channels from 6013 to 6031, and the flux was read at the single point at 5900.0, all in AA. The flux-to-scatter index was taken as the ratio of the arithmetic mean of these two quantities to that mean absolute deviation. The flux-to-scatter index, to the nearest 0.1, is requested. 5.3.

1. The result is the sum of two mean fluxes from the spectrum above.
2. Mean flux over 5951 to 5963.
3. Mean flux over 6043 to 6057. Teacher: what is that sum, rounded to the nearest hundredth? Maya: 2.92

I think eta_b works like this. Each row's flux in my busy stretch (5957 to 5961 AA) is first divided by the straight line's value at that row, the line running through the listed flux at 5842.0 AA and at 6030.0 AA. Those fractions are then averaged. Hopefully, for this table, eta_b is 0.801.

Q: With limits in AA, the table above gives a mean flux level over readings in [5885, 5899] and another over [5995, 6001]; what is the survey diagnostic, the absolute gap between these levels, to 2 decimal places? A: 0.60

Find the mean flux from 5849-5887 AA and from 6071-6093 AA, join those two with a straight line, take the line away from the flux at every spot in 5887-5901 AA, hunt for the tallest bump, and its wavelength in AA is 5892.0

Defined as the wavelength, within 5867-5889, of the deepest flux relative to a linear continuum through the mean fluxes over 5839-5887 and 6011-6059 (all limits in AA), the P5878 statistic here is 5888.0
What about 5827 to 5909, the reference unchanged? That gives 5890.0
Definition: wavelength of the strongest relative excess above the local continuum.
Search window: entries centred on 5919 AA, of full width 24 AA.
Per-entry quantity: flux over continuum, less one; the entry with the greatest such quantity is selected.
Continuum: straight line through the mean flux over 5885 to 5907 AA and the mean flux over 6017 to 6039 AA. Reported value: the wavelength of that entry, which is 5908.0 AA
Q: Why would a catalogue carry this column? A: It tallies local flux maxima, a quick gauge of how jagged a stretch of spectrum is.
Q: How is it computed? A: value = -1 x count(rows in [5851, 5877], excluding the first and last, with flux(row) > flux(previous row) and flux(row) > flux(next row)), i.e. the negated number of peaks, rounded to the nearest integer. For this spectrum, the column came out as -4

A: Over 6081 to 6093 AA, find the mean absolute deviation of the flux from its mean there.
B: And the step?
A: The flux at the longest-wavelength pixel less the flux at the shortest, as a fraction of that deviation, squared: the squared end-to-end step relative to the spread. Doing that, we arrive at 4.6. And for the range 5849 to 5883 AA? 1.4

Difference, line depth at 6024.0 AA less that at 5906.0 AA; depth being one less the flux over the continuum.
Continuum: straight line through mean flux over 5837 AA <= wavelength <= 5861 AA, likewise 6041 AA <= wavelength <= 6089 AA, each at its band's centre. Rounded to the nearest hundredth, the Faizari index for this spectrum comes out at -0.28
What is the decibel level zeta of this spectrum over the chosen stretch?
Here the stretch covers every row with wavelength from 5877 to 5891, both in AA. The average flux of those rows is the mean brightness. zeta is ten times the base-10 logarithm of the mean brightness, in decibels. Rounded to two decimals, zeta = -0.85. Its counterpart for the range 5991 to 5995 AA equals 2.20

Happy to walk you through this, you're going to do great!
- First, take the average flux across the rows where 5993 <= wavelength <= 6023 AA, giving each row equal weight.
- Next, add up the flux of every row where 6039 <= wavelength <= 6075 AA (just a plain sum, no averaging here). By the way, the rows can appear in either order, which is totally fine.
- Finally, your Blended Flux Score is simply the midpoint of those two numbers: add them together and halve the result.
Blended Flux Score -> 15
